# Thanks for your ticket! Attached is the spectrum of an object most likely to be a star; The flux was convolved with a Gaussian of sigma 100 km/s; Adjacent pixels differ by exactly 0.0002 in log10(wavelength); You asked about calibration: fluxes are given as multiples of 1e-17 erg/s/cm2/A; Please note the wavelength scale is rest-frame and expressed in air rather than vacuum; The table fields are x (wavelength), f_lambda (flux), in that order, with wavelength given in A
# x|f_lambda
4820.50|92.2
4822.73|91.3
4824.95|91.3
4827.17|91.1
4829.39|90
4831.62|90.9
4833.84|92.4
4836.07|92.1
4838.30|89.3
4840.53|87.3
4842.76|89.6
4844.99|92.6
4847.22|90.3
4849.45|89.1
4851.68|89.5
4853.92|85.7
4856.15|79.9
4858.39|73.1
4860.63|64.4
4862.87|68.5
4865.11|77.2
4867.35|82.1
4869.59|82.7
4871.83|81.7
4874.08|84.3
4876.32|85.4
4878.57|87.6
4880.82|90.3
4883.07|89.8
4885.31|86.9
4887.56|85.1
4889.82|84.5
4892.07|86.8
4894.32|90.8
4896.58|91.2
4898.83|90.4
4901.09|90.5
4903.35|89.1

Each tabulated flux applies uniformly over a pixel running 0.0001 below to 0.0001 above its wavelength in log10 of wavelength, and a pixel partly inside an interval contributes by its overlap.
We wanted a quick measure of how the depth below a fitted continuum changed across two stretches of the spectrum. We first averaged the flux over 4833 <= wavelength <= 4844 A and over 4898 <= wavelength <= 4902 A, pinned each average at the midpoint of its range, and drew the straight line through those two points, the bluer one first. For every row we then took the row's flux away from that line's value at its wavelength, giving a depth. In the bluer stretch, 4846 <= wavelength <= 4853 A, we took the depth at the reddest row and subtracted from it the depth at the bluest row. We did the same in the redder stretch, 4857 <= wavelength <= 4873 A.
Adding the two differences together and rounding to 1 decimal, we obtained -7.7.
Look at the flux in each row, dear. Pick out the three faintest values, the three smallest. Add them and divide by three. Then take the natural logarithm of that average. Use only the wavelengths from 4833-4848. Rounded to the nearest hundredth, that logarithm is 4.49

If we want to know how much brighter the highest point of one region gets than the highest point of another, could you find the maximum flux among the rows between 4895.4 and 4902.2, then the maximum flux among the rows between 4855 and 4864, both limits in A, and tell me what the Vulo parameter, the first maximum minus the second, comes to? 11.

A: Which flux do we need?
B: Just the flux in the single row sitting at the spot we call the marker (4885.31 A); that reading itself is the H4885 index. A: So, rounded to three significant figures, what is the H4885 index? 86.9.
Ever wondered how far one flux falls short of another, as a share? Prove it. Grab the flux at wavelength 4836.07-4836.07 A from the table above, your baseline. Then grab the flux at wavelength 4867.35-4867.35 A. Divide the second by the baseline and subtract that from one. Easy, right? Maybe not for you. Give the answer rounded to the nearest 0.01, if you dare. 0.11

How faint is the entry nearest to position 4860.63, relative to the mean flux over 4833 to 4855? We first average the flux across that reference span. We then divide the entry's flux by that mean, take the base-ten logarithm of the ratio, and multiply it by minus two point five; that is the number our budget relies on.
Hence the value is 0.36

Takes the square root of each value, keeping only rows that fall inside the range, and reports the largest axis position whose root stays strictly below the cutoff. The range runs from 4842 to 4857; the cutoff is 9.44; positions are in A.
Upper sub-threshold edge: 4856.15 A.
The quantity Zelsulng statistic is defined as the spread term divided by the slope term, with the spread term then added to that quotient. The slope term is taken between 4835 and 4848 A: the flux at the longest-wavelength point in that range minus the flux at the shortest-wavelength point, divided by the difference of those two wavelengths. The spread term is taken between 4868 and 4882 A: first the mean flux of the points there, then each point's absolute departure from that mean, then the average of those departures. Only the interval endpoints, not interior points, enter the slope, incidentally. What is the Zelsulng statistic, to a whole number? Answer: -13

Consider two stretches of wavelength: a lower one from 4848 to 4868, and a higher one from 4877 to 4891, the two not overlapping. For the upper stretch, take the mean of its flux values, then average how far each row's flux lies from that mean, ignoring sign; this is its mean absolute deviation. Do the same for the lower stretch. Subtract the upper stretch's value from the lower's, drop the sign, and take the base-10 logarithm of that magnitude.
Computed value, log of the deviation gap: 0.7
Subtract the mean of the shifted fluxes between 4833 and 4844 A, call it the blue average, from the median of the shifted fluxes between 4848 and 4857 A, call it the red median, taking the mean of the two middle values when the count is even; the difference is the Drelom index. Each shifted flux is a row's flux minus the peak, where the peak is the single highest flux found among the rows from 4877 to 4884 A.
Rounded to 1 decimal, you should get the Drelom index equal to -2.7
